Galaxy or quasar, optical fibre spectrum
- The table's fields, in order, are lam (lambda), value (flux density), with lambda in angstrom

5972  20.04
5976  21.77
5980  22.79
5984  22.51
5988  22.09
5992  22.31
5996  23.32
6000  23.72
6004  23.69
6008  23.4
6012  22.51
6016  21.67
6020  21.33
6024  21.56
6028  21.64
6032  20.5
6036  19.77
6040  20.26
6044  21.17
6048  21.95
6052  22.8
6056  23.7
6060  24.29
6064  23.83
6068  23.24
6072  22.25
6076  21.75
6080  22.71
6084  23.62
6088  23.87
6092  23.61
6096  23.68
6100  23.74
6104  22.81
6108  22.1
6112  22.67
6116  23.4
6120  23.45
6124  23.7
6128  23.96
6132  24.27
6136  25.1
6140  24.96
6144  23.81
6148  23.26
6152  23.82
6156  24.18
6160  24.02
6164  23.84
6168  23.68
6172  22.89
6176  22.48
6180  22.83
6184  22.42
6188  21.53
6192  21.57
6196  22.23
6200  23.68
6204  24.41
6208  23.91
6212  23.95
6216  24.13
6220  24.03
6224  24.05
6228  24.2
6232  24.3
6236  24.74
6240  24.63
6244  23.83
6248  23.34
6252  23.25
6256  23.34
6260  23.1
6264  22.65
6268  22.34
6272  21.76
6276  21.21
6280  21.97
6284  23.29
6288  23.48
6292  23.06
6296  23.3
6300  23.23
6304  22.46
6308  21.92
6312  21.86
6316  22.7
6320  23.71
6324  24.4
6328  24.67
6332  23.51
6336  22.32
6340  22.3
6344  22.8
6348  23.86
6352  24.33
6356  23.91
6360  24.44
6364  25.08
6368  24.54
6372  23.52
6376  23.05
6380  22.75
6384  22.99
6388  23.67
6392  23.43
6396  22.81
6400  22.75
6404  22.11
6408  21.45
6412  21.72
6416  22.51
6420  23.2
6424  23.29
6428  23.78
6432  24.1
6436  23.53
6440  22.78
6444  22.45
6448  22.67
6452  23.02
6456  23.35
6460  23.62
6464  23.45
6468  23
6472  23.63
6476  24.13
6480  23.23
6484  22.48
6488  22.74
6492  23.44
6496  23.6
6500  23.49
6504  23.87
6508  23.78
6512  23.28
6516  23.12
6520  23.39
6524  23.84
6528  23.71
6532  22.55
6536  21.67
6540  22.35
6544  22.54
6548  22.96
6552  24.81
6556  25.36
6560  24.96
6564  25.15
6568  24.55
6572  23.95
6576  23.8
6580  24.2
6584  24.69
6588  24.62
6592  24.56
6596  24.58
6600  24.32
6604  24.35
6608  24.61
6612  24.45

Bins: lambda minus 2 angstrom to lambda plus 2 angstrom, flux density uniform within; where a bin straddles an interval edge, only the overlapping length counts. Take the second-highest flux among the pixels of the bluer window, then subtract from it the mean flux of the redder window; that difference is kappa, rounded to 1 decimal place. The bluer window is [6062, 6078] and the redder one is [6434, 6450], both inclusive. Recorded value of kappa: 0.4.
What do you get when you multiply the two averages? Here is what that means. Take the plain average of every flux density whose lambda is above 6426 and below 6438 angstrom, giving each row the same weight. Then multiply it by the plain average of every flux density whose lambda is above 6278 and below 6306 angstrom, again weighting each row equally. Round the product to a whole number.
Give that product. 547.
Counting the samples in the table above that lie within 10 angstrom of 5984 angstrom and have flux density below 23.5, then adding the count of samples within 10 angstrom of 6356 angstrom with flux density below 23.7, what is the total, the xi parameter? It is 5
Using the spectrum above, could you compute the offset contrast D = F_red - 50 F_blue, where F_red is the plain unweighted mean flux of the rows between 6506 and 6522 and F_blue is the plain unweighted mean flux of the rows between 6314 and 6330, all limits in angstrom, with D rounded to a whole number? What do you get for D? -1170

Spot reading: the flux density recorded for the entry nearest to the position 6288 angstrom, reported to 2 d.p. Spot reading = 23.48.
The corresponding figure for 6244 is 23.83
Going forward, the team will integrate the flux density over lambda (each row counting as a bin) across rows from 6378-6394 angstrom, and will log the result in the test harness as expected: 371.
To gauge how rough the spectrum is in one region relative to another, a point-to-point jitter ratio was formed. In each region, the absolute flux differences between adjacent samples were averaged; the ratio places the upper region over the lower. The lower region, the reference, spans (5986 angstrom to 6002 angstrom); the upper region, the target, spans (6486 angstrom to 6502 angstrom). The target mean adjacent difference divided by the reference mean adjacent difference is 0.6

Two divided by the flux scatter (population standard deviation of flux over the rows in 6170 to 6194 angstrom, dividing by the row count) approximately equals 3.7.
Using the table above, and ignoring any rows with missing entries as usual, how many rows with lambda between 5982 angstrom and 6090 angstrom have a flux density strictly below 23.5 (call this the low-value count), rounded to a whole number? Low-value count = 20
